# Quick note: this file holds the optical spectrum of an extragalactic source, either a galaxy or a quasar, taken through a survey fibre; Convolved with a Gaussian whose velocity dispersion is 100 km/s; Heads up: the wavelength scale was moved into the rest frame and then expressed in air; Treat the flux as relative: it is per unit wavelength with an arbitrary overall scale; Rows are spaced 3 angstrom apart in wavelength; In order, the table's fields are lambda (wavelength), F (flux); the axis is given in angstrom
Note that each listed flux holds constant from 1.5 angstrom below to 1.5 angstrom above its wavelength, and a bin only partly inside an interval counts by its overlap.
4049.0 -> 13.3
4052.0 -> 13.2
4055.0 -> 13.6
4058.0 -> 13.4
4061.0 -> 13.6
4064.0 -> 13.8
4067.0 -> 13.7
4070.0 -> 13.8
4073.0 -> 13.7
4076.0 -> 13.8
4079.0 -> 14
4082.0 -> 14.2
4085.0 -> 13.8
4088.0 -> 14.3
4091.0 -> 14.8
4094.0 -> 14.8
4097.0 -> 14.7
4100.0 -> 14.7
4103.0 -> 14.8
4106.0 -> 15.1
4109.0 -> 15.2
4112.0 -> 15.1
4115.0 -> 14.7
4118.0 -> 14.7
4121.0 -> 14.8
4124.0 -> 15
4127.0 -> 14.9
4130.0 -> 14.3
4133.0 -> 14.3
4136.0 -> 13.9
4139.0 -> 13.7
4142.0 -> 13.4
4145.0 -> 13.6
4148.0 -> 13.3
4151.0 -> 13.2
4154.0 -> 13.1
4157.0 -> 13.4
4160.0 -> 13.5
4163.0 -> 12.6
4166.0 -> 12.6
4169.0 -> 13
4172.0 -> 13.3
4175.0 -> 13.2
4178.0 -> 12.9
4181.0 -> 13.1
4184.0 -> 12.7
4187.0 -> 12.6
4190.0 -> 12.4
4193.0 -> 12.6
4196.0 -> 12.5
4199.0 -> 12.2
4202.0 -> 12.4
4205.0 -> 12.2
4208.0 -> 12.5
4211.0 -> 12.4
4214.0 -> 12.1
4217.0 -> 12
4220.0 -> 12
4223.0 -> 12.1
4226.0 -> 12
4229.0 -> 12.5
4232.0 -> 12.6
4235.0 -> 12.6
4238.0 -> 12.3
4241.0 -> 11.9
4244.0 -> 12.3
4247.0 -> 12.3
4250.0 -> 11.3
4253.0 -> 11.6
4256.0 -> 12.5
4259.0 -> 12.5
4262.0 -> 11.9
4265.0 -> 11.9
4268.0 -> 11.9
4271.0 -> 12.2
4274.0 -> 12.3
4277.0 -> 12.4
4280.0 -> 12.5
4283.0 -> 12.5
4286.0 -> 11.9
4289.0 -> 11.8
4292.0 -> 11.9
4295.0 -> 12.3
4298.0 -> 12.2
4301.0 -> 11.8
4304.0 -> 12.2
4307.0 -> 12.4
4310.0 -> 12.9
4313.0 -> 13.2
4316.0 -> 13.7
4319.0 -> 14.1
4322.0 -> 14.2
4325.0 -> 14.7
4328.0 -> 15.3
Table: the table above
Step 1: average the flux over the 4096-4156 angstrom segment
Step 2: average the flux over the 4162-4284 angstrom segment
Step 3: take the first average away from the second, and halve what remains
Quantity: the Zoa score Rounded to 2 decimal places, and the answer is -0.97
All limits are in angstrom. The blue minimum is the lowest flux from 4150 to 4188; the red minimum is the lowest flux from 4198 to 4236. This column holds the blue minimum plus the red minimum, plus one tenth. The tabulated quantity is 24.7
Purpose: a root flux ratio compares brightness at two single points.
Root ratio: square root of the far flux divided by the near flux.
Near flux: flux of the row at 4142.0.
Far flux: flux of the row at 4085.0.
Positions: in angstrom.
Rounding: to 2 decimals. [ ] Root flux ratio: 1.01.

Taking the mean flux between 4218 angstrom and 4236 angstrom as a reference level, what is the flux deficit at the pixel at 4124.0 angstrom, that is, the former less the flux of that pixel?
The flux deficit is -2.7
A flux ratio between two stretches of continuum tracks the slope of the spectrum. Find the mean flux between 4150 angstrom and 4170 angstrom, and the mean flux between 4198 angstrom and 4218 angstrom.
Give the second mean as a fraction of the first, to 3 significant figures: 0.939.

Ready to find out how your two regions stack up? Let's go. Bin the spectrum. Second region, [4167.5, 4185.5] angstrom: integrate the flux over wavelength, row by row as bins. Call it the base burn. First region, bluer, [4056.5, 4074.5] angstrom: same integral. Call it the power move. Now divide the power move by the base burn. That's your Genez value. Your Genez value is 1.05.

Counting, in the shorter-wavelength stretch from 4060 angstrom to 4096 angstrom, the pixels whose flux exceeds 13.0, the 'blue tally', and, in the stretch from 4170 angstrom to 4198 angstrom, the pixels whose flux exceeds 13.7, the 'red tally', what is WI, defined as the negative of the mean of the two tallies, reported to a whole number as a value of -6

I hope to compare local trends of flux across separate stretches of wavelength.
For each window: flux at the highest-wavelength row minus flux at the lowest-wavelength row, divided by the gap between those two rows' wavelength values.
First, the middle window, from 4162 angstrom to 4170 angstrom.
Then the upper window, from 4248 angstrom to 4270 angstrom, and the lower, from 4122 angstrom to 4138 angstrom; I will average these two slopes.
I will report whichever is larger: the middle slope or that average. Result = 0.067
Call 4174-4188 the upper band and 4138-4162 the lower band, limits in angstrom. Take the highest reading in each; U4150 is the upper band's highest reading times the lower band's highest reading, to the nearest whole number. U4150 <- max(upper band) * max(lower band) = 181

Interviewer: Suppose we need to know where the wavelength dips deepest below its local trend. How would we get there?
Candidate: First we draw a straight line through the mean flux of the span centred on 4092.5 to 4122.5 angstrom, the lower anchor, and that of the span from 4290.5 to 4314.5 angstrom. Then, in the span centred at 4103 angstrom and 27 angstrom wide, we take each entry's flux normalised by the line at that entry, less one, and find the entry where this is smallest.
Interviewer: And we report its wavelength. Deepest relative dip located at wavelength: 4097.0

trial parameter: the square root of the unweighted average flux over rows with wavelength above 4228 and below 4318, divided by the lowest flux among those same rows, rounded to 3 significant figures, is 0.310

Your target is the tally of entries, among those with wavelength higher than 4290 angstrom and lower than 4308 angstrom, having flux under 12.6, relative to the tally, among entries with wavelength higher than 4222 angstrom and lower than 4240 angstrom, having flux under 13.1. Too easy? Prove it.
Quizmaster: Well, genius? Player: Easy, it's 1.00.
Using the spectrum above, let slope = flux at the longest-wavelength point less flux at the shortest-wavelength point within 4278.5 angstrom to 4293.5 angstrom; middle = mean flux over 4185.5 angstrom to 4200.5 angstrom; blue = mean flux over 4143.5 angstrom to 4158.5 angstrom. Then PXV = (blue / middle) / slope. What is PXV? -1.8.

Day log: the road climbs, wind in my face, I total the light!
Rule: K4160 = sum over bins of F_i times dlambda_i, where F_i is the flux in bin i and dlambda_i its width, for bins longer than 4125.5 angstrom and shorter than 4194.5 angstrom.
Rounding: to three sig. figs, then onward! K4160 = 917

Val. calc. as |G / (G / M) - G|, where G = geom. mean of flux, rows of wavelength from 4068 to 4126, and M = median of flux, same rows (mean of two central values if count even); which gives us 0.18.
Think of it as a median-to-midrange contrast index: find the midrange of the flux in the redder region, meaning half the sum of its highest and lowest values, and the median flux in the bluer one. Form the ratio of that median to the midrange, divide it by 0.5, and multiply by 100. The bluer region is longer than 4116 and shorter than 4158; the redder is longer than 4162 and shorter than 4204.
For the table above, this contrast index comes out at 216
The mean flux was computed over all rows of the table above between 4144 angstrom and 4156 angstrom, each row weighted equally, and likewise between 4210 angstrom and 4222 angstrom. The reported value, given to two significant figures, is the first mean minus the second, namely 1.2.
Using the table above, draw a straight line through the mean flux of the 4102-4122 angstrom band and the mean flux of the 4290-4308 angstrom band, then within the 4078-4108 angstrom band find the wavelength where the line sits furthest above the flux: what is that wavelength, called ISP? 4085.0 angstrom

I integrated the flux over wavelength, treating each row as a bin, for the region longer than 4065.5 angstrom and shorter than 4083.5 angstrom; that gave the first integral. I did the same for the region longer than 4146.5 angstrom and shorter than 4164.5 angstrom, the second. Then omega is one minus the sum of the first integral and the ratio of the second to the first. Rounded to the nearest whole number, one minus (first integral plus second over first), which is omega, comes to -250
